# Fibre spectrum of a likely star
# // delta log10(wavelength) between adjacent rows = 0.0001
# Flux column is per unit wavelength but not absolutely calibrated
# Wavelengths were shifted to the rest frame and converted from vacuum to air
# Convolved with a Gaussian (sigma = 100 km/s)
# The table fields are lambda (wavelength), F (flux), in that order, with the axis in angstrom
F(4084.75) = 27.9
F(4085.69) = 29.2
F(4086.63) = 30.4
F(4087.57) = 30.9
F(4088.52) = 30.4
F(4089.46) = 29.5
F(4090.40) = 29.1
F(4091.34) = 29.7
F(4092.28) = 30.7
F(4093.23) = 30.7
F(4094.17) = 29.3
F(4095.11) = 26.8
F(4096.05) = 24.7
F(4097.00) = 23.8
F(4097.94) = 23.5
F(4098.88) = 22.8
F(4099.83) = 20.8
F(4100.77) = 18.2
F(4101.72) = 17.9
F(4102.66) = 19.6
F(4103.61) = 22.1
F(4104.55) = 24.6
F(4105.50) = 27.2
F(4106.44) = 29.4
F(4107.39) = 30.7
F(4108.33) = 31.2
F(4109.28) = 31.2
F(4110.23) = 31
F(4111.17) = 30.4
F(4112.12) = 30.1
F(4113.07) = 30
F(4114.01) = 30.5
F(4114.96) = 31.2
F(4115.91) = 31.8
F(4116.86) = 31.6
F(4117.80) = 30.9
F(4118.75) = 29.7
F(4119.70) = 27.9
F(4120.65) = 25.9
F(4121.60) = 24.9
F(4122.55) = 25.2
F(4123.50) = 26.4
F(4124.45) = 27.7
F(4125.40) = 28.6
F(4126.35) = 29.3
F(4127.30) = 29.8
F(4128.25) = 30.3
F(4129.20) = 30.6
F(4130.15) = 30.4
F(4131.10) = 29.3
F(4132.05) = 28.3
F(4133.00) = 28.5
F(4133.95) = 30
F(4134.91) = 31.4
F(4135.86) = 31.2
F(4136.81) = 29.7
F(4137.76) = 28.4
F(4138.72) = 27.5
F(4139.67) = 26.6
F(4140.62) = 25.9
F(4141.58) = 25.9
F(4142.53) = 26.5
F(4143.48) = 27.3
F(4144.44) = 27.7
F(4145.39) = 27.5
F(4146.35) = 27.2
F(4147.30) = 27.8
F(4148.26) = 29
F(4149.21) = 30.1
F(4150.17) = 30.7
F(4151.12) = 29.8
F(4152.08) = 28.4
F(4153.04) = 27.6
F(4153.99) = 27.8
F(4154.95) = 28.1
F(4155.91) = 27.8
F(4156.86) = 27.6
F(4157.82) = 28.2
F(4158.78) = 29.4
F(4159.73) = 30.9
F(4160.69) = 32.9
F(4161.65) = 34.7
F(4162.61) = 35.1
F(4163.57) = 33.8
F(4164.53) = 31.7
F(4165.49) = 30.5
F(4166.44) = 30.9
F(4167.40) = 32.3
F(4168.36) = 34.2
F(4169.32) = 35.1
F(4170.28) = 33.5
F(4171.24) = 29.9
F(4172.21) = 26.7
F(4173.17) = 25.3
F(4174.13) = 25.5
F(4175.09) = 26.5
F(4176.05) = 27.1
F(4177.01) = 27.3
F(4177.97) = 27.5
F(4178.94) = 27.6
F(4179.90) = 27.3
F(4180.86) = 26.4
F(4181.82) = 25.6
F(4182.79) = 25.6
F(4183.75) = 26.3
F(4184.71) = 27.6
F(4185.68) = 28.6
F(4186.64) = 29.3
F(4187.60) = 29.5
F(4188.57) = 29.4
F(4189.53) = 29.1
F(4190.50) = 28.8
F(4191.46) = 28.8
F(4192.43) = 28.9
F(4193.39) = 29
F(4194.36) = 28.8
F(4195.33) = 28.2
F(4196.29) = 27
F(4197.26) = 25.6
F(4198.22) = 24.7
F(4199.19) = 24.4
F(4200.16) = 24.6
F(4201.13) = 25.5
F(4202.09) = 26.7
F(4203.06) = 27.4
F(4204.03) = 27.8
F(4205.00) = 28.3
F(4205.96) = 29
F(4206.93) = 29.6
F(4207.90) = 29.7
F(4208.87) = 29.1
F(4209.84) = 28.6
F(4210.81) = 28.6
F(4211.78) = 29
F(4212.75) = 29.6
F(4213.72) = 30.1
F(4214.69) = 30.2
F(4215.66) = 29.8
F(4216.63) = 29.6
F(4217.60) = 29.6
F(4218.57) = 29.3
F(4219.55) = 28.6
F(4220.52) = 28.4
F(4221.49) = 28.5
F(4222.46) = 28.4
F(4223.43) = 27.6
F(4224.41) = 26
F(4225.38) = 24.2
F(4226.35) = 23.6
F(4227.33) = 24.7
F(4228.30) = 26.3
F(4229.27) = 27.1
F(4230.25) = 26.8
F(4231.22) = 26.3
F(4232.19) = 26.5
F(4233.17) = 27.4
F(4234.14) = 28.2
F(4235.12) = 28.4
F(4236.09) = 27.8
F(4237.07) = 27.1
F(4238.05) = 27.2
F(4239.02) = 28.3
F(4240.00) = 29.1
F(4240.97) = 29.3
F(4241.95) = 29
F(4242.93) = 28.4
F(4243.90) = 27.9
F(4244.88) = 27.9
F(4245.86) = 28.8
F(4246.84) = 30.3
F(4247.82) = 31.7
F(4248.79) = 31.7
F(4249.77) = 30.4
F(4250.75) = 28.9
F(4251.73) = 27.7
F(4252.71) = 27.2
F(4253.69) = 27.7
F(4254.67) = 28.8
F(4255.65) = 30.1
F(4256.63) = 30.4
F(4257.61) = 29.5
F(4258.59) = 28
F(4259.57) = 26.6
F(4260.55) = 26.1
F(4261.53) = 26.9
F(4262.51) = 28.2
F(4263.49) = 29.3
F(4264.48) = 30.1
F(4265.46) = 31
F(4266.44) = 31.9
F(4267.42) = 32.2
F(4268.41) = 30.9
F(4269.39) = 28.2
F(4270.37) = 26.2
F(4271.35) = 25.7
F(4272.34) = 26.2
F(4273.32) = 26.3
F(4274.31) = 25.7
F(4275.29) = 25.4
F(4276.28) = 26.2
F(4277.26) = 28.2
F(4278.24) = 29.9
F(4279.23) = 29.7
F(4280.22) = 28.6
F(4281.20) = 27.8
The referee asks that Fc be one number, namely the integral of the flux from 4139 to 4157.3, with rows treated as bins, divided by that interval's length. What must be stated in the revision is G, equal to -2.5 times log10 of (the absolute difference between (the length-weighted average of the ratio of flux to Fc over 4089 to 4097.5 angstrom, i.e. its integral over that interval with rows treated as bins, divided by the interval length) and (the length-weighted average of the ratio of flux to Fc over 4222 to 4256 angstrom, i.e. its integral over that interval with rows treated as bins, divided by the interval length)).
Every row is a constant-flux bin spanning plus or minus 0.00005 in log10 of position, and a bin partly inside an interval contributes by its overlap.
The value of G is 4.8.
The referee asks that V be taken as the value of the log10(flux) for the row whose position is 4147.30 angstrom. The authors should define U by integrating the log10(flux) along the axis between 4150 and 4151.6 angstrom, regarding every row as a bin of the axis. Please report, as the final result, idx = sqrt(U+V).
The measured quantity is 2.0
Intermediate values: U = 2.4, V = 1.44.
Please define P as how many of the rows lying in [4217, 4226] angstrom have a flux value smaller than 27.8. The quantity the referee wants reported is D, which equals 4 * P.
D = 12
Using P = 3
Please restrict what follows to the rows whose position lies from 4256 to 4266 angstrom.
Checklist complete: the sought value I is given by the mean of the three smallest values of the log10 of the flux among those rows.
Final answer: 1.424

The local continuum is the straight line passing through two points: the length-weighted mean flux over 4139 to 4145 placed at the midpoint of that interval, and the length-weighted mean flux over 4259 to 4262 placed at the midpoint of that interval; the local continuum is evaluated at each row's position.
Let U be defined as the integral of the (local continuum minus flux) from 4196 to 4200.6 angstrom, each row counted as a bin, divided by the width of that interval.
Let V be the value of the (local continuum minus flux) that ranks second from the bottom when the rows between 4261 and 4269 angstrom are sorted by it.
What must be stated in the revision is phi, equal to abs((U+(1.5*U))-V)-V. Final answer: 14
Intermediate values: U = 1.5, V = -5.3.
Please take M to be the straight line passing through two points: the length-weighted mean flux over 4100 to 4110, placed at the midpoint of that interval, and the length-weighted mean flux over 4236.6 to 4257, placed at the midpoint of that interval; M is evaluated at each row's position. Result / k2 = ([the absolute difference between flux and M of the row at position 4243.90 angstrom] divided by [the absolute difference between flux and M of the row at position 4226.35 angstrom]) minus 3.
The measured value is -2.8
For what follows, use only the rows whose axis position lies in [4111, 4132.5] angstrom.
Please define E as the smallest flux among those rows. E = 24.9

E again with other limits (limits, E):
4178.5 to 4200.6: 24.4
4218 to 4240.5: 23.6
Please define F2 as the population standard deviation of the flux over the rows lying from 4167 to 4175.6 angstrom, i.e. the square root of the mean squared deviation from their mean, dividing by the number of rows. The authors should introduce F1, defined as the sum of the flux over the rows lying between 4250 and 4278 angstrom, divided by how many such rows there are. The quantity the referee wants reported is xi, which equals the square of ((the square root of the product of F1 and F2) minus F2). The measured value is 43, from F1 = 28.2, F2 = 3.8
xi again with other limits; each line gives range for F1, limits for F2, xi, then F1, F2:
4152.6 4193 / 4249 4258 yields 22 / 29.2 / 1.2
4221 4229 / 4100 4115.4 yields 41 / 26.2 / 4.8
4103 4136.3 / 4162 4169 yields 28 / 29.1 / 1.6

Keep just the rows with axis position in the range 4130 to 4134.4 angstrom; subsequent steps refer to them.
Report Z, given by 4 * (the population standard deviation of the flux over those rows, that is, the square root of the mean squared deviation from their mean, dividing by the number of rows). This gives 3.3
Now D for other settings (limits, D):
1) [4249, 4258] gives 12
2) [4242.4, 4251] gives 0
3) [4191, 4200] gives 16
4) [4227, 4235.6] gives 28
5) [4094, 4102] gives 32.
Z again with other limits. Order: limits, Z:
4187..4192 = 1.2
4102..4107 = 14.0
